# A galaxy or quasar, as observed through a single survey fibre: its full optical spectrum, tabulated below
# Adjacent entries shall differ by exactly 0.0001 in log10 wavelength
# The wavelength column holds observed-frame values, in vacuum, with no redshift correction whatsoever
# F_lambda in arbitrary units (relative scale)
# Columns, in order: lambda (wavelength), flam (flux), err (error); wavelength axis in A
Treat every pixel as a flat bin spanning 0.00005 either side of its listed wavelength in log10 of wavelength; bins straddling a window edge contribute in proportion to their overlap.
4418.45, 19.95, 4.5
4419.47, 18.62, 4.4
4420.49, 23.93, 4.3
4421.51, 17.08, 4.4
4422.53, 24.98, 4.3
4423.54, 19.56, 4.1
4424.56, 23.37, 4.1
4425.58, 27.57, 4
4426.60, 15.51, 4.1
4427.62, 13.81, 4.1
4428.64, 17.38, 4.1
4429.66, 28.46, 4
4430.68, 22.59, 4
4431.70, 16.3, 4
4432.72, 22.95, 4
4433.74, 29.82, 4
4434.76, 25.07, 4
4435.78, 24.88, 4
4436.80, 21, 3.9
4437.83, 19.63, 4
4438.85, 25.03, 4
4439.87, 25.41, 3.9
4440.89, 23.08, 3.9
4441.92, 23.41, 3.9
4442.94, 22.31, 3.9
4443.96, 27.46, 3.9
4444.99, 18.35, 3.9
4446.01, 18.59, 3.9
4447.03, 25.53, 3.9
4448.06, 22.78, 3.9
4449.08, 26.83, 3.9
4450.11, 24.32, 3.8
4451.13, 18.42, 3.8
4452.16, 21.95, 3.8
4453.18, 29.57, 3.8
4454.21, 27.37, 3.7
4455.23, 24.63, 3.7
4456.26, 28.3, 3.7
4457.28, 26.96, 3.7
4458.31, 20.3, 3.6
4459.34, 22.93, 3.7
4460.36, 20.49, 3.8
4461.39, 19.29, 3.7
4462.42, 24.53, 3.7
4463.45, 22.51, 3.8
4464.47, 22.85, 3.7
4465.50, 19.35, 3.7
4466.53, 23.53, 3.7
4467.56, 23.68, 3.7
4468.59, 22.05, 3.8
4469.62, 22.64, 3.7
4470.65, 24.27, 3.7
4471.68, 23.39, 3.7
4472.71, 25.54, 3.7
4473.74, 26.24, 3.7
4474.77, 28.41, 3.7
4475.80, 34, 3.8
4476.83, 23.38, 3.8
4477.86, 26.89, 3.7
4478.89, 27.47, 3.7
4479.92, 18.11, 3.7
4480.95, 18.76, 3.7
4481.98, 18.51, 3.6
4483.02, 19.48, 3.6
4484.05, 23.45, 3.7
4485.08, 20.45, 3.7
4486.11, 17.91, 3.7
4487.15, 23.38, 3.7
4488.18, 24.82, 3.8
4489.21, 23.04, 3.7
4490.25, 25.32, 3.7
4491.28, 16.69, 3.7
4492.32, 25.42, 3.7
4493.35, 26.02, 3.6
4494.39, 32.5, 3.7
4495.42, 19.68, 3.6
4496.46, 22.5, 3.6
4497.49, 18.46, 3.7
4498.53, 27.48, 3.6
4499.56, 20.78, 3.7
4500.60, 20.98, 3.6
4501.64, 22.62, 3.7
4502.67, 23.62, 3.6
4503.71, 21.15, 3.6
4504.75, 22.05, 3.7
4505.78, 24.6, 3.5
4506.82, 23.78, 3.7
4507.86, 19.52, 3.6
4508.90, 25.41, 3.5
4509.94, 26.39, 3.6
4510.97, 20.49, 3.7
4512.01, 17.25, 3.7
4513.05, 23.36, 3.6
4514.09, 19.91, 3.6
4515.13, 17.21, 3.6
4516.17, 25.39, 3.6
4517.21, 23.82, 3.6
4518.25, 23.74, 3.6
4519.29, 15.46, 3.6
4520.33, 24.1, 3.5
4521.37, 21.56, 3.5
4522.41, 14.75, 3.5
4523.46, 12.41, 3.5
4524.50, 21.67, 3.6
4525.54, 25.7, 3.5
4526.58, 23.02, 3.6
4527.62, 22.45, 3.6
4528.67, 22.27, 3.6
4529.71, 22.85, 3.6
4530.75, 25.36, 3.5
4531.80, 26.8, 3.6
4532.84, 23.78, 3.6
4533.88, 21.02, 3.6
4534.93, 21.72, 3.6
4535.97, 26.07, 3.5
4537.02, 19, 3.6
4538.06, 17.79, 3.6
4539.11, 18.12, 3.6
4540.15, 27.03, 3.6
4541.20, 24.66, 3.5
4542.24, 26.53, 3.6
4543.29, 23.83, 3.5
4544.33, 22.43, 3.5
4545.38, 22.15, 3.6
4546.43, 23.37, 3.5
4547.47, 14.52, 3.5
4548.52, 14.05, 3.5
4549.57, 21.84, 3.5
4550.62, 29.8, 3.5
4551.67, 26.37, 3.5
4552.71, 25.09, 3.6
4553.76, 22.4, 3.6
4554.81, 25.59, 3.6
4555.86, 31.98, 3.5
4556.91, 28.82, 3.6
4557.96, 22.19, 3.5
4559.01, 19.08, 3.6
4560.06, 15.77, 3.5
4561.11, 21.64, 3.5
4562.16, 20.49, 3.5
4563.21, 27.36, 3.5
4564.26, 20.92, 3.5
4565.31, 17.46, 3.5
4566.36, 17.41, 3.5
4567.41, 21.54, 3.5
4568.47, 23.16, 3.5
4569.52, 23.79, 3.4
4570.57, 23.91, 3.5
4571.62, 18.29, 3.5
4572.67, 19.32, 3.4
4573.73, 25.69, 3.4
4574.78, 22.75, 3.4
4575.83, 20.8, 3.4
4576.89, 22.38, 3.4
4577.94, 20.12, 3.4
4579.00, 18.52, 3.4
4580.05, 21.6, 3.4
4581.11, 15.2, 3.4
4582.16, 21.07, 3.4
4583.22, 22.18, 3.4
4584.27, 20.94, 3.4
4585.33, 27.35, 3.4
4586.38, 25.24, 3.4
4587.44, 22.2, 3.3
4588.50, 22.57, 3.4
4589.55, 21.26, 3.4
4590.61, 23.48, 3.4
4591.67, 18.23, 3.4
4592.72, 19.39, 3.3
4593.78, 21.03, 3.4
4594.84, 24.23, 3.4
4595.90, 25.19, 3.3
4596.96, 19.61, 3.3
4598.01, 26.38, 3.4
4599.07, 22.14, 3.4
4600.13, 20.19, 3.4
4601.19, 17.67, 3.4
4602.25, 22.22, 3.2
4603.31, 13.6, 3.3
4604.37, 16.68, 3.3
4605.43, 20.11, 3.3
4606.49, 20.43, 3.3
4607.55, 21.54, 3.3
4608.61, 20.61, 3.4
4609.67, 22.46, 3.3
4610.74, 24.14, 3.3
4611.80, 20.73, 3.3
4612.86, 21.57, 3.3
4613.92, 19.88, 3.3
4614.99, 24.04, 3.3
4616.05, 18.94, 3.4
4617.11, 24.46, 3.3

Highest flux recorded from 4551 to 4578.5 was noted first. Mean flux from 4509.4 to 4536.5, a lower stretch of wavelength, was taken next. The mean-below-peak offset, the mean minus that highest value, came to -10.1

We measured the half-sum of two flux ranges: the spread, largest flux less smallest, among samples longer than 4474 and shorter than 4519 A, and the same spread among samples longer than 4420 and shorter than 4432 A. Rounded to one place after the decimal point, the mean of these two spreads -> 16.0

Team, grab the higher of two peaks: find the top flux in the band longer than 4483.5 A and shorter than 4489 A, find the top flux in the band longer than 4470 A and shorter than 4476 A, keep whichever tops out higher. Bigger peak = 34.0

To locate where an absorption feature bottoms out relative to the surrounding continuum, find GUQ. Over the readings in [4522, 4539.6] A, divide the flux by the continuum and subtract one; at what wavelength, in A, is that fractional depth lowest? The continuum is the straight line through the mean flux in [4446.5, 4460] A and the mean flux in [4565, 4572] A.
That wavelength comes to 4523.46 A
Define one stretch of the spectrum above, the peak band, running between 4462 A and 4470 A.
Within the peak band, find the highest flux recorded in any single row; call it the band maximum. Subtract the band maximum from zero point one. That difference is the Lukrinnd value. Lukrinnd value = -24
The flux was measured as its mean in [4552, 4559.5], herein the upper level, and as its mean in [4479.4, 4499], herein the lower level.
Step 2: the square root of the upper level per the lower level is 1.06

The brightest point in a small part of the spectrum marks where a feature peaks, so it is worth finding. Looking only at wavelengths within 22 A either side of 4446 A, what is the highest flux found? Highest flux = 29.82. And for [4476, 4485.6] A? 27.47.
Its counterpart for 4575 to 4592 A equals 27.35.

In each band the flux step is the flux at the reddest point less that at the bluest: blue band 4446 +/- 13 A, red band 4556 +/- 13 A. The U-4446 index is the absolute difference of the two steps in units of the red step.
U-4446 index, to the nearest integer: -13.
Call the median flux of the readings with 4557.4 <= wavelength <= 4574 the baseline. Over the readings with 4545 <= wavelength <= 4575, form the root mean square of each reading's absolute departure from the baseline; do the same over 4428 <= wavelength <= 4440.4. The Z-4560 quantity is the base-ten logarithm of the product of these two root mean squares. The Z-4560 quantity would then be 1.29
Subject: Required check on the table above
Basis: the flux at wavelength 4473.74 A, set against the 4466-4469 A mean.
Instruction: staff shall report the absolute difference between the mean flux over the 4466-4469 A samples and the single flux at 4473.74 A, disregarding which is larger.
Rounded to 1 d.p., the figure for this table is 3.2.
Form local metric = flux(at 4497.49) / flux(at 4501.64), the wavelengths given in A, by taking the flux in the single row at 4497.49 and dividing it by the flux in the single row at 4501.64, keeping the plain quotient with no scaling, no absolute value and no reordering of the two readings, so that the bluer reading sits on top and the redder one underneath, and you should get 0.82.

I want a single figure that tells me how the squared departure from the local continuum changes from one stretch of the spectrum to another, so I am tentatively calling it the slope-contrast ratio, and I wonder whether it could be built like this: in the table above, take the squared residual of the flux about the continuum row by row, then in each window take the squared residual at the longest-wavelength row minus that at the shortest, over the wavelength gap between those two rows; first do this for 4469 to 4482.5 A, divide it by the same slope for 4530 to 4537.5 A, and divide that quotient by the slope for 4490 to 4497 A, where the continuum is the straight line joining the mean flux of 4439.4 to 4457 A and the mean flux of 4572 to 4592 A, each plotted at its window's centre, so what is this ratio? -5.0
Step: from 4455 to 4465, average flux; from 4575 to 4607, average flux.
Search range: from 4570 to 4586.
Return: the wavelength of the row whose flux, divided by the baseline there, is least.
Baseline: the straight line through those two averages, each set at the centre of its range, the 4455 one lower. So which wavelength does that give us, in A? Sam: 4581.11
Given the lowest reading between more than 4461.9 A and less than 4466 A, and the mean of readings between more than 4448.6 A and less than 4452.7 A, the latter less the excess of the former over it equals 26.4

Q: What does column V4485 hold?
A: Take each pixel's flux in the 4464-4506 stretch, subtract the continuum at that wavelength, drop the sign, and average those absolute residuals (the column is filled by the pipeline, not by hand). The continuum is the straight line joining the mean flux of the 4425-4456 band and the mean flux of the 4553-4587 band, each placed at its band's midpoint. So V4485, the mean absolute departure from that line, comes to 2.8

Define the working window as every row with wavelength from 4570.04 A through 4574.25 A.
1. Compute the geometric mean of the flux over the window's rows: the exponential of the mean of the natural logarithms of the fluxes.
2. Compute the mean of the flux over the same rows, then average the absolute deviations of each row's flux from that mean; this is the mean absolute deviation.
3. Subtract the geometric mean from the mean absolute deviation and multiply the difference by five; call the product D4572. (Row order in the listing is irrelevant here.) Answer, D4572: -93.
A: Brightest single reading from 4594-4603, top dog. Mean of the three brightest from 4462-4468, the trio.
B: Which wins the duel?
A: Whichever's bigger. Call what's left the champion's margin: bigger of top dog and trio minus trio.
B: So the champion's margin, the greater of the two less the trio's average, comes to 2.5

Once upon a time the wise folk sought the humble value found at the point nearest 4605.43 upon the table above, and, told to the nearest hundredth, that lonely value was 20.11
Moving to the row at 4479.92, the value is 18.11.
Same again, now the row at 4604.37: 16.68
